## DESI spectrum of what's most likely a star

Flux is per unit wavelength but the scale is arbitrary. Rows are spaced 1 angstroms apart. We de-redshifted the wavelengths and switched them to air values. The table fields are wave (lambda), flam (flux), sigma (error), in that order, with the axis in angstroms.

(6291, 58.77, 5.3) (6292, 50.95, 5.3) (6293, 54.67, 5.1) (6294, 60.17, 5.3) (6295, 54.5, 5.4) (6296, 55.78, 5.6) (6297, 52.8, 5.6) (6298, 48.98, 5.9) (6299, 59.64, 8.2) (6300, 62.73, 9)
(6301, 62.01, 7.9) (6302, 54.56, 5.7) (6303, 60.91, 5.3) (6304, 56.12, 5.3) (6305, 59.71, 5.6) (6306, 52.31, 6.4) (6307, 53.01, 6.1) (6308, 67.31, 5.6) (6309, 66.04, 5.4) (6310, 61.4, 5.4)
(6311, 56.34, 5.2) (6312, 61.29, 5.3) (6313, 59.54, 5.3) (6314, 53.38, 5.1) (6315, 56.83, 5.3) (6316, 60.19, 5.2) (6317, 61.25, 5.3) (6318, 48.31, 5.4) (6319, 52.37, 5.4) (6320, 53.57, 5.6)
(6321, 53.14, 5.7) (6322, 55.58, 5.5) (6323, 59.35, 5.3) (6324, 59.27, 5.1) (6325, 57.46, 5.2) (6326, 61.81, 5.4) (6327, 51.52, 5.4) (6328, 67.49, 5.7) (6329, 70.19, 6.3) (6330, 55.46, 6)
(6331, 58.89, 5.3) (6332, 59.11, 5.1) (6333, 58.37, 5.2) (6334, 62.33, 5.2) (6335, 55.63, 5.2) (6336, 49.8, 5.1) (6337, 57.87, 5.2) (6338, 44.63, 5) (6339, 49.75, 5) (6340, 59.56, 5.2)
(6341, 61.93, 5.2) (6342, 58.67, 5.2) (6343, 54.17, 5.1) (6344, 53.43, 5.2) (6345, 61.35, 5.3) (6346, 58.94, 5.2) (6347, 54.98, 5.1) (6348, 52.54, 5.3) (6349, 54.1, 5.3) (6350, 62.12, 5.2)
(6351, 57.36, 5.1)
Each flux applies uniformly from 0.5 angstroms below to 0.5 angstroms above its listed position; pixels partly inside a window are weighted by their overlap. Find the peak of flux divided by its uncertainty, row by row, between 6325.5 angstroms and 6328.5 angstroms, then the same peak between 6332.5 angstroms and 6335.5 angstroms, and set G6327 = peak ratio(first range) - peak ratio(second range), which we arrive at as -0.15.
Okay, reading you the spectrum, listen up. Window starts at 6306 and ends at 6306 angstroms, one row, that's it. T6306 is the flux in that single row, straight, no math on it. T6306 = 52.31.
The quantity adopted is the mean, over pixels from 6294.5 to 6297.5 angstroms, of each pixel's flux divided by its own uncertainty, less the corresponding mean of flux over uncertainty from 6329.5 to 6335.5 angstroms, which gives -1.1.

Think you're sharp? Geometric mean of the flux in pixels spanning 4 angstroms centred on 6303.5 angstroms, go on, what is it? 57.8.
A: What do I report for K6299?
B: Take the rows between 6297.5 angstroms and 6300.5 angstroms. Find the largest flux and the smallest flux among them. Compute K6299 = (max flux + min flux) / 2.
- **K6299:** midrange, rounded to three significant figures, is 55.9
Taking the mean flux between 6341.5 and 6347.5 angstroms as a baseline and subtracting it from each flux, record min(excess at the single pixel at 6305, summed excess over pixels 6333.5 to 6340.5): -19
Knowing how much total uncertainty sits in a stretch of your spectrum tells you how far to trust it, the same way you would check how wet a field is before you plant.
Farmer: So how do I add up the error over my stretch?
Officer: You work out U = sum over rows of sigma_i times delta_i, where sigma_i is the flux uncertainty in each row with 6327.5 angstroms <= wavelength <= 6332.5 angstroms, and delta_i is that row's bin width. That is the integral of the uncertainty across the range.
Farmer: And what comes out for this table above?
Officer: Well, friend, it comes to 28.4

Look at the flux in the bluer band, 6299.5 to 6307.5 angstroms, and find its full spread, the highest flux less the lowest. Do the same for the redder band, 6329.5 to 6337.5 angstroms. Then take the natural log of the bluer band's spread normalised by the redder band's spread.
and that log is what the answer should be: -0.2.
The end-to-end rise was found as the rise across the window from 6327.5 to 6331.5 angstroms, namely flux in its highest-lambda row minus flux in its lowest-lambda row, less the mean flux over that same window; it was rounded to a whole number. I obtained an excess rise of -72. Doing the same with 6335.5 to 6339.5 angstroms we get -51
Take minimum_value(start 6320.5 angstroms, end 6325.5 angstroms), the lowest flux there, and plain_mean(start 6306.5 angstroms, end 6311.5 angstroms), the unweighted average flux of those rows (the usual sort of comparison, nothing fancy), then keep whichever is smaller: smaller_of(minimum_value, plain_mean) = 53.1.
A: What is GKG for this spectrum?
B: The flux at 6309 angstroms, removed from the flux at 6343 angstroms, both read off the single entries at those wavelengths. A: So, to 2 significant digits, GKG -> -12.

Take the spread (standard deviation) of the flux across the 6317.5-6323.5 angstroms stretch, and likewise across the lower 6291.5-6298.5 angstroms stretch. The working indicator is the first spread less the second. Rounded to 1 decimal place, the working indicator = 0.0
